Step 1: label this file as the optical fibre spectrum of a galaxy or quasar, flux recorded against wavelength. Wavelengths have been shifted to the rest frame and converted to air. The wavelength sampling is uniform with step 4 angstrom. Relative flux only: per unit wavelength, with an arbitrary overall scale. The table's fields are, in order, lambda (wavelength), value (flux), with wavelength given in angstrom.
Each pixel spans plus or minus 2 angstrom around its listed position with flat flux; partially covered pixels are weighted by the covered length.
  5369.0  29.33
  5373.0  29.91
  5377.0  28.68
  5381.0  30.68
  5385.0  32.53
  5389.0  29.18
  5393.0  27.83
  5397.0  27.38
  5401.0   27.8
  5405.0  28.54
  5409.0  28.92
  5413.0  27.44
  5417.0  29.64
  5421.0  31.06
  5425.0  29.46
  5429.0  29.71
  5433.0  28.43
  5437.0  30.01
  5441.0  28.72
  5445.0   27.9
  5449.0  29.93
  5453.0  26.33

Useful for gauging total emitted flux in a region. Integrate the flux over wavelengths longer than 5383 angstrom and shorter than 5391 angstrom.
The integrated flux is 247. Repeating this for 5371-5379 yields 234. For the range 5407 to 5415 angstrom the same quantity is 225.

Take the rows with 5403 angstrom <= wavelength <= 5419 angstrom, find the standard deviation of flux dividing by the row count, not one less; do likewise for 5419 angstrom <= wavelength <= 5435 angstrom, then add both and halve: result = 0.87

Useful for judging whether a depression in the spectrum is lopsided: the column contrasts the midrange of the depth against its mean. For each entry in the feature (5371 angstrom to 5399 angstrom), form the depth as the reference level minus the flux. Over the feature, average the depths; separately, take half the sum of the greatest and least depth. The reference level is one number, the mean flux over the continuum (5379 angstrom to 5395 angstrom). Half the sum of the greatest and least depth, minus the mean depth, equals -0.50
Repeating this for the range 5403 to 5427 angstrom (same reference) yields -0.07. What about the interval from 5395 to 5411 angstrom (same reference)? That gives 0.01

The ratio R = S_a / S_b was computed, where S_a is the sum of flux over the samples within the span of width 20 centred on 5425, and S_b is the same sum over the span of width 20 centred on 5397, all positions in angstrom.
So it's 1.05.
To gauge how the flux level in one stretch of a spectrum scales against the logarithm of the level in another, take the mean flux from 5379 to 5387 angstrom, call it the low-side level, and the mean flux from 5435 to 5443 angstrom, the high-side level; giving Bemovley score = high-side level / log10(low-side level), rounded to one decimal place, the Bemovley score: 19.6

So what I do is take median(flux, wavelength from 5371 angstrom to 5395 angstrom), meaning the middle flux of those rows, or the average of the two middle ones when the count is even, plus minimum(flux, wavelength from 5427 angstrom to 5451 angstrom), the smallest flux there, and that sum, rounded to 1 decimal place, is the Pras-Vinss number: 57.4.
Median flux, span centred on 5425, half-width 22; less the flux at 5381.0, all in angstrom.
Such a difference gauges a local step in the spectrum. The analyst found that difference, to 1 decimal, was -1.8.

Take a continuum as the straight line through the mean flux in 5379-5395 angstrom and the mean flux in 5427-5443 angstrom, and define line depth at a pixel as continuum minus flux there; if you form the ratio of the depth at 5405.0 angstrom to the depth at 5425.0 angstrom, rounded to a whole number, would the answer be -18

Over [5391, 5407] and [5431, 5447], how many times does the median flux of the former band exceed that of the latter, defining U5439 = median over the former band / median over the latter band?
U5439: 0.97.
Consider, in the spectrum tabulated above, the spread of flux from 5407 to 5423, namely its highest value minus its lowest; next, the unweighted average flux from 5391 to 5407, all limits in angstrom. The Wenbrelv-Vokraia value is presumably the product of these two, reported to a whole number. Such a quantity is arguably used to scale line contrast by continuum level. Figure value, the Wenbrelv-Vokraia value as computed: 101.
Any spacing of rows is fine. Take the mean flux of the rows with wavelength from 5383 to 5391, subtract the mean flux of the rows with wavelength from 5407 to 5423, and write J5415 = 1.6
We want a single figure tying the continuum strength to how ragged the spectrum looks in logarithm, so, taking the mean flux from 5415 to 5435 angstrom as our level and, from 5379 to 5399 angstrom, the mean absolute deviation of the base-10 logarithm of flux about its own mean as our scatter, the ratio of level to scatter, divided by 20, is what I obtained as 61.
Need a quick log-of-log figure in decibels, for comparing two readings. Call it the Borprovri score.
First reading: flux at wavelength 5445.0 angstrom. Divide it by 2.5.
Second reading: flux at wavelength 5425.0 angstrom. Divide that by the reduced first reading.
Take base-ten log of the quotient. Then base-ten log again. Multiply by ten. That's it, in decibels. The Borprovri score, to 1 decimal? -3.8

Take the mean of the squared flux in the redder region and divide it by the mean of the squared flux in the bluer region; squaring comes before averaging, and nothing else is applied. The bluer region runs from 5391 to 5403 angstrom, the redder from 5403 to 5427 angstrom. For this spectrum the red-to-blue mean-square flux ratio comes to 1.11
